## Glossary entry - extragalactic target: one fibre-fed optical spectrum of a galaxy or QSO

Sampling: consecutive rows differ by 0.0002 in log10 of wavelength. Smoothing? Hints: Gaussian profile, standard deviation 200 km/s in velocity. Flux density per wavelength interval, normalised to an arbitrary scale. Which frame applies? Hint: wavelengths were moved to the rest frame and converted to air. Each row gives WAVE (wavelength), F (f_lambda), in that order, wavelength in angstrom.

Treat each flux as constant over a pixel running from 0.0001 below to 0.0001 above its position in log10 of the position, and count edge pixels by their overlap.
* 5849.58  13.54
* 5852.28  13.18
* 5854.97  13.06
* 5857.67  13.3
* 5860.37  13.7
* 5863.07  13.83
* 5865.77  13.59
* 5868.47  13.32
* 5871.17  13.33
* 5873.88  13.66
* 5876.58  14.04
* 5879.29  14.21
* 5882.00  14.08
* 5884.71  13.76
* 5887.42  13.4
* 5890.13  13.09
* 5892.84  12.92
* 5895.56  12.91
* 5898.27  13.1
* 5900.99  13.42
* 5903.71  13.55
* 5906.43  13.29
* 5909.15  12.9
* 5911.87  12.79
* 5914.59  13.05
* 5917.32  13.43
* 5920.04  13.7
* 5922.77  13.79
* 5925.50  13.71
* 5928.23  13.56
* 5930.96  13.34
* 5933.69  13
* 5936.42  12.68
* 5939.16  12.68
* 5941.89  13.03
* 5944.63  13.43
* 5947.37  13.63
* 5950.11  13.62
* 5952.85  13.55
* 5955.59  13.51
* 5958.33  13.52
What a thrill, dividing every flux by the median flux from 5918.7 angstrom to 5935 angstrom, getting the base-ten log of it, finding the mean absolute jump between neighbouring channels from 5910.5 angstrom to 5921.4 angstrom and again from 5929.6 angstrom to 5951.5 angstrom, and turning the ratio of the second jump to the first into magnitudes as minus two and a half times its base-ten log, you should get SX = 0.28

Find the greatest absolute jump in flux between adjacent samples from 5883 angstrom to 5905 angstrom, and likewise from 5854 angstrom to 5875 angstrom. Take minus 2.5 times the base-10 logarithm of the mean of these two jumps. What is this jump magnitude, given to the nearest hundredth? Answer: 1.05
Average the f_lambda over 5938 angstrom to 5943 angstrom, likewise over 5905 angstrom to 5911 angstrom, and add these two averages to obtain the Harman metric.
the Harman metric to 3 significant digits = 25.9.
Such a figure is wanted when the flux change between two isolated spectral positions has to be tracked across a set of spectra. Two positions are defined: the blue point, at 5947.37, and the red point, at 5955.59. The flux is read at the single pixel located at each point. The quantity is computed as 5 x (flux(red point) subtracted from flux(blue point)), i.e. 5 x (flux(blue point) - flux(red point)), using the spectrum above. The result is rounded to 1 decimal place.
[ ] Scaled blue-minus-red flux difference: 0.6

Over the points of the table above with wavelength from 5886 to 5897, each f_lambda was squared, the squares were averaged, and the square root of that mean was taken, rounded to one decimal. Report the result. 13.1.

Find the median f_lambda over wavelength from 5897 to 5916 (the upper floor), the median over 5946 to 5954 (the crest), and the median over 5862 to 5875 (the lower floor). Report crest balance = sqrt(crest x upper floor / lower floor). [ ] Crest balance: 3.62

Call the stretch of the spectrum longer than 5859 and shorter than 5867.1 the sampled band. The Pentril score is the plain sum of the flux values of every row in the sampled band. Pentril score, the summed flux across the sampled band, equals 41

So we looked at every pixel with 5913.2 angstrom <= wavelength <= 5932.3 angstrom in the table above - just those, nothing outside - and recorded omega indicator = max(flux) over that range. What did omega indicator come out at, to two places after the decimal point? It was 13.79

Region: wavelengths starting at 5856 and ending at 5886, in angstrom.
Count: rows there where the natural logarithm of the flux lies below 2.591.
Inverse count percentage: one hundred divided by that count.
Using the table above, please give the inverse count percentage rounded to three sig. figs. 33.3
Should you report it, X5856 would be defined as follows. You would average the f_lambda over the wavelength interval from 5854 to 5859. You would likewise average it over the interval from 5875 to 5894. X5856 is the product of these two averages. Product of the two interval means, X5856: 180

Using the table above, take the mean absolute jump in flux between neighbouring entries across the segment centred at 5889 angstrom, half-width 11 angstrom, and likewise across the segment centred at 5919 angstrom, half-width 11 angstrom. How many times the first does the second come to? 0.90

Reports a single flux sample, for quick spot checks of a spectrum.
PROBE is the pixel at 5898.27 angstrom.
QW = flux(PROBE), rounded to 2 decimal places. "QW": 13.10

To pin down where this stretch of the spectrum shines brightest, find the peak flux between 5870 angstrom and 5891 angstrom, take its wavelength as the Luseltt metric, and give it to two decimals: 5879.29 angstrom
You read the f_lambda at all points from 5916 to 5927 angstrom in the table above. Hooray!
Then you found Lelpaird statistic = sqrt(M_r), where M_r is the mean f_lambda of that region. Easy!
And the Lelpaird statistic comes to 3.70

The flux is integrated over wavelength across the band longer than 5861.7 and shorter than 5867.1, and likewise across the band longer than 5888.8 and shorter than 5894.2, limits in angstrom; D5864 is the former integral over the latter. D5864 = 1.05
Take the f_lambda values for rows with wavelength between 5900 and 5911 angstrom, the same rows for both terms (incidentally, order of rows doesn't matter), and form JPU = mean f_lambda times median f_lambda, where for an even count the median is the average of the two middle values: 177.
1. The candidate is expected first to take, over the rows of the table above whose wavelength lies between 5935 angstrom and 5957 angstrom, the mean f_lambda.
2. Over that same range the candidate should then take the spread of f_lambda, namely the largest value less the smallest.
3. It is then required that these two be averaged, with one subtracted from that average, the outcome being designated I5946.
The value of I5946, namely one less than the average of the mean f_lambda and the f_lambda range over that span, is 6.11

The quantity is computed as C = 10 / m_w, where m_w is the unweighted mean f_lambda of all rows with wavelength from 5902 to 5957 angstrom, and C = 0.751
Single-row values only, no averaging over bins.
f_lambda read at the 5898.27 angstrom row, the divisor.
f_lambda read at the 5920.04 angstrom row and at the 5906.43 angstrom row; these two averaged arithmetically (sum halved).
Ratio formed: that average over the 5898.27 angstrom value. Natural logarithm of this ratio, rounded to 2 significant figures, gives 0.030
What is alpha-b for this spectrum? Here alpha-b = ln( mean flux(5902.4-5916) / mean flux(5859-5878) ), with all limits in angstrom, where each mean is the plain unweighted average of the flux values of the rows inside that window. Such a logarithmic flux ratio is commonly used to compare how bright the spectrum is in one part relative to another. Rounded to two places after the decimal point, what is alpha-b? -0.04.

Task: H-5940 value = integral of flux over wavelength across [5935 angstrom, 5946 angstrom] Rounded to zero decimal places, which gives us 142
